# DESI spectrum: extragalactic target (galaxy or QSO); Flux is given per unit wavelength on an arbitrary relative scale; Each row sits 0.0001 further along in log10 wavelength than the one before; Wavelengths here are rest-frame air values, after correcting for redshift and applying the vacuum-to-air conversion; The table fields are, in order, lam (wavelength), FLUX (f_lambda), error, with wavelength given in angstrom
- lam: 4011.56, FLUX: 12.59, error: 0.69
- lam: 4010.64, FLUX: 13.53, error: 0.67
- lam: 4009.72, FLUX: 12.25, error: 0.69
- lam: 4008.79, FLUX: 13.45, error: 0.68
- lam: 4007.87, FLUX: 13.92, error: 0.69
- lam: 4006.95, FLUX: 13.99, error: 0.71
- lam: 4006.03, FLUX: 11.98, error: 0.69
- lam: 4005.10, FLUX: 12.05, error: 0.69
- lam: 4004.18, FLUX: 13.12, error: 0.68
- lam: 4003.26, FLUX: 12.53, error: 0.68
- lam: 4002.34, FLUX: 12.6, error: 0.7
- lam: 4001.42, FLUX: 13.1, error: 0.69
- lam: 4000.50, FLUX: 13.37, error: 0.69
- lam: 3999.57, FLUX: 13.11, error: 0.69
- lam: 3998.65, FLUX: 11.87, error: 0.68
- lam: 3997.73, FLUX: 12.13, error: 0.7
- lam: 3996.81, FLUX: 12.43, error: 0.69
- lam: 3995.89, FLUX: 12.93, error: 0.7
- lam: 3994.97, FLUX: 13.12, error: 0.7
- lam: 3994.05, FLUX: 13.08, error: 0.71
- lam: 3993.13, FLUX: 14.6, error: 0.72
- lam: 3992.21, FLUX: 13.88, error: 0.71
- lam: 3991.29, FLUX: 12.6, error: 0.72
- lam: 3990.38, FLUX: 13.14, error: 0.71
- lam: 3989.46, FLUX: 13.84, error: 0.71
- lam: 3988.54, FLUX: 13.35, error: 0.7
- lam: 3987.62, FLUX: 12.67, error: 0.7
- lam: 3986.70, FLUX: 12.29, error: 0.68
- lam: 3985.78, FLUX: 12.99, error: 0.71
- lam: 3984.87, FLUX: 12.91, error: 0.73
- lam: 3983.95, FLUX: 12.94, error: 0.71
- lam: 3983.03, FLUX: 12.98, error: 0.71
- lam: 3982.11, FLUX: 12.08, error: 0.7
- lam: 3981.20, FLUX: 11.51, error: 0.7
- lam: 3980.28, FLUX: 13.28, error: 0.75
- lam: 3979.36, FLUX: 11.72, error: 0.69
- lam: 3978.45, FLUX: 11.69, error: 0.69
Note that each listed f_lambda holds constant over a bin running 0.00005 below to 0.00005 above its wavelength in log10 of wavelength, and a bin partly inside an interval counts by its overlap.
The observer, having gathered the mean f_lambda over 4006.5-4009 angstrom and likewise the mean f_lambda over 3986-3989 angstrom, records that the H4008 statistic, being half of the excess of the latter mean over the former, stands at -0.5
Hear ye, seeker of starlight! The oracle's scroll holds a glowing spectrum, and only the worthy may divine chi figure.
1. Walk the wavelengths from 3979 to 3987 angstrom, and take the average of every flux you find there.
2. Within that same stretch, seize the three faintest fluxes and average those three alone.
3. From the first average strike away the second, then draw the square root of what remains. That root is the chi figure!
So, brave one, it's 0.87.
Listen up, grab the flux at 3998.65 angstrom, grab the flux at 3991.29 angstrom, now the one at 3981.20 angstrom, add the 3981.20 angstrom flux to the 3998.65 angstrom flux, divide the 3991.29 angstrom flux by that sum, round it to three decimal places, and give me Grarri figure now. 0.539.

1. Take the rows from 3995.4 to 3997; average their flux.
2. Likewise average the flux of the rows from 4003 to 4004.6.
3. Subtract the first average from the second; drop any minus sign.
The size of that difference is 0.14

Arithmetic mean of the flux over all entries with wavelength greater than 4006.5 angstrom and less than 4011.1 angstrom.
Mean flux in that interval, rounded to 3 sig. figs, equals 13.4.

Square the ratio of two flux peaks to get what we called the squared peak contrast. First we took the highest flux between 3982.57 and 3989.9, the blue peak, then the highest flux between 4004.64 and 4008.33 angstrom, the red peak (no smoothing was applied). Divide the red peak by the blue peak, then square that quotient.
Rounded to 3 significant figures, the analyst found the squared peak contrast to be 1.02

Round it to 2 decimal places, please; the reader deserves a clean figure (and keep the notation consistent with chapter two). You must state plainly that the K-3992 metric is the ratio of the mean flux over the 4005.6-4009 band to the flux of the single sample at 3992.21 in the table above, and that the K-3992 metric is 0.96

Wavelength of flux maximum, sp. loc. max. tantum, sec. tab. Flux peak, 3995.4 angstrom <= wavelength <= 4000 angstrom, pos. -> 3999.57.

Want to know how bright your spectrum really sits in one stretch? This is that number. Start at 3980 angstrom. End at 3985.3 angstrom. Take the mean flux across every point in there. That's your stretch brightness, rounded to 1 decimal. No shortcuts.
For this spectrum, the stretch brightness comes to 12.6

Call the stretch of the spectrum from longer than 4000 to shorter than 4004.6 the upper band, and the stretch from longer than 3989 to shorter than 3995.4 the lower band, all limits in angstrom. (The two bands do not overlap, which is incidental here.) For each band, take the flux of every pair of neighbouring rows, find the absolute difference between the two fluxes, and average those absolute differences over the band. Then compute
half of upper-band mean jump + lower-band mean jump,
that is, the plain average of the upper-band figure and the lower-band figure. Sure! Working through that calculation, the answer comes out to 0.579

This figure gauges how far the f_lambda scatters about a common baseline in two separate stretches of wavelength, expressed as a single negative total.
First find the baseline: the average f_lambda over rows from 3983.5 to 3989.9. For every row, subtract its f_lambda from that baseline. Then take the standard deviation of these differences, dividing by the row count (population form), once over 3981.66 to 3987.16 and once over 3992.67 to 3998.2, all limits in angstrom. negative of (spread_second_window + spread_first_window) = -1.15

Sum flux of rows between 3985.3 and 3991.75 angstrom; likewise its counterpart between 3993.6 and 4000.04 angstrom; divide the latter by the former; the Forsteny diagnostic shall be 0.98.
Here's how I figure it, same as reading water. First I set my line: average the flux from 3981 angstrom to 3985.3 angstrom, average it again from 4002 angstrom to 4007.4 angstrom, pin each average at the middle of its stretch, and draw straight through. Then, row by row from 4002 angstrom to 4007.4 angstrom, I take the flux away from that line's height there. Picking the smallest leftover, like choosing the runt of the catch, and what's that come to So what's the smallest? -1.3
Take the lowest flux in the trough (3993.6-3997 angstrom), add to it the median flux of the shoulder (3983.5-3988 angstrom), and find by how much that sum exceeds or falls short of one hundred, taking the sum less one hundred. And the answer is -74.7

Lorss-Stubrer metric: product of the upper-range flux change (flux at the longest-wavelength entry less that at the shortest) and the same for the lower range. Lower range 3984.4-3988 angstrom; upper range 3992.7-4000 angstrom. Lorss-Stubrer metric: 0.4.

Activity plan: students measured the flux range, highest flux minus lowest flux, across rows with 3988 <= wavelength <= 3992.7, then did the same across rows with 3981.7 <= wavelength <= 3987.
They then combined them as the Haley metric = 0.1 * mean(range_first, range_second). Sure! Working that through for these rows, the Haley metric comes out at 0.11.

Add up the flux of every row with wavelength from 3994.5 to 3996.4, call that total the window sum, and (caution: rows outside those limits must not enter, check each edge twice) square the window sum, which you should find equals 679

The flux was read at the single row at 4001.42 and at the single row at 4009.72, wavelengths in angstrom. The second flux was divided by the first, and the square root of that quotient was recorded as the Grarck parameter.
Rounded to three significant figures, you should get 0.967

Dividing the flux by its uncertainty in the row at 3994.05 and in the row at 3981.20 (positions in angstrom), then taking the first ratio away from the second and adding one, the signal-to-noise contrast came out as -1.0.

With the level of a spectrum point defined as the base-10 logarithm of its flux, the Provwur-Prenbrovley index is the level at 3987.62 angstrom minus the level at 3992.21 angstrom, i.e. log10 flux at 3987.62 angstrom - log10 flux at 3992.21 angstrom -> -0.040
